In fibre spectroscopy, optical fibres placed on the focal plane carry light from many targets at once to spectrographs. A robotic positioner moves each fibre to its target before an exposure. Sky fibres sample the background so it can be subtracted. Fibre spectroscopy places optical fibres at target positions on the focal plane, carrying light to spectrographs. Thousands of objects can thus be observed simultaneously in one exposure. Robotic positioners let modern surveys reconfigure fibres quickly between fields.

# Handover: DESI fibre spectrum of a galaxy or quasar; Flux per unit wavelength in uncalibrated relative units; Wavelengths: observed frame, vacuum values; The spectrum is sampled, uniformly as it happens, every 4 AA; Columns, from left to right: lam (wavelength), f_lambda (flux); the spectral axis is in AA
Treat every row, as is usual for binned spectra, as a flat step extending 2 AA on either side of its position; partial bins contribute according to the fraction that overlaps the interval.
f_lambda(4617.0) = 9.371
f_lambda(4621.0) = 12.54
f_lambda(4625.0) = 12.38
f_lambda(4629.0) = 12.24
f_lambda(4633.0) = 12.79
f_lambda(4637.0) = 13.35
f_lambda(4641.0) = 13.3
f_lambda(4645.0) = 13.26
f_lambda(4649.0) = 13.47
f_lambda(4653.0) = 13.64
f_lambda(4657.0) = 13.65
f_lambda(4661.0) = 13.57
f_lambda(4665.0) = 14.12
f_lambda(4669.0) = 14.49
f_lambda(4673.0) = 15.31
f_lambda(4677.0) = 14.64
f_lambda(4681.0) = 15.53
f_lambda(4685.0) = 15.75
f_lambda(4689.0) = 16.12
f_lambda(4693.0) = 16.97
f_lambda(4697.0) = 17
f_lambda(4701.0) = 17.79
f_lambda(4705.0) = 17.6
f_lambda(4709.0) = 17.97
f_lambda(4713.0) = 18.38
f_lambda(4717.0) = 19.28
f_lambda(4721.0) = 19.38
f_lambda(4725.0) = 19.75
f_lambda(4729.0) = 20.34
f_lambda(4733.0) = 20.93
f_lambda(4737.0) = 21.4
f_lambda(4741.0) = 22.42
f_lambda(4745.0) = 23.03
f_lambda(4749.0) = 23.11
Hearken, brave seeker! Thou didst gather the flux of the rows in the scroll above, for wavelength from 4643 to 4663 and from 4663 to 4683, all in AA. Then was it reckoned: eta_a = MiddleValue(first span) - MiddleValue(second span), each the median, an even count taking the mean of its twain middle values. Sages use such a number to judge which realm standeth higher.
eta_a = -1.1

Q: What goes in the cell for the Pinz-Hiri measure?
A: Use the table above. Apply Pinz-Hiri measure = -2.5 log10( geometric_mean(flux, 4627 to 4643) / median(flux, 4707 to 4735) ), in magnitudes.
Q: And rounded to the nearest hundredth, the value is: 0.44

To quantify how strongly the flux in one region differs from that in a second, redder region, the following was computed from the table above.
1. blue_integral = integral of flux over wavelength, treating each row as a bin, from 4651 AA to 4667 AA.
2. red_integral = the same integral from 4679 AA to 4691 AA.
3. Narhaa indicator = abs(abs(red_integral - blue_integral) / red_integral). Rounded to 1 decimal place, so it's 0.2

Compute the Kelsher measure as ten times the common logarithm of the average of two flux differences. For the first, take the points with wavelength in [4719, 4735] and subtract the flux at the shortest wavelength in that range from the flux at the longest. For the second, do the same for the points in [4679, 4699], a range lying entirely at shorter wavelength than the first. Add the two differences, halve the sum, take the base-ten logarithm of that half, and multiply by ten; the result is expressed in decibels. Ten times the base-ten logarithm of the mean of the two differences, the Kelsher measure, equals 1.8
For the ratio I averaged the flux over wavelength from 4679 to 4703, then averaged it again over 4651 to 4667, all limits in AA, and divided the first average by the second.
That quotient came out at 1.20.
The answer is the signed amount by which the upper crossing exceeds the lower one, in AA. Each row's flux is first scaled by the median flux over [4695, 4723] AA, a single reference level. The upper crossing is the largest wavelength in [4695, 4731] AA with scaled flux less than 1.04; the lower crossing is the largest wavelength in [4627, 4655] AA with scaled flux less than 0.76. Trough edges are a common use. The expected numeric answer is 60 AA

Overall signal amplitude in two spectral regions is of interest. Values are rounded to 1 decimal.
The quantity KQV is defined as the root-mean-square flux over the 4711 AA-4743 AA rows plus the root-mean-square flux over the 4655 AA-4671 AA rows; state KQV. 34.2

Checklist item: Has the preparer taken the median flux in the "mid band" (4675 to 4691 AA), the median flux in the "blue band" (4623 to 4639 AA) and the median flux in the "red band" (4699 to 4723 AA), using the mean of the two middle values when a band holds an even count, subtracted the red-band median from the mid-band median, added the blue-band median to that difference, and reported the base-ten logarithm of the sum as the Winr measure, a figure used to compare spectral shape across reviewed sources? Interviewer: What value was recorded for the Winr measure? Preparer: 1.00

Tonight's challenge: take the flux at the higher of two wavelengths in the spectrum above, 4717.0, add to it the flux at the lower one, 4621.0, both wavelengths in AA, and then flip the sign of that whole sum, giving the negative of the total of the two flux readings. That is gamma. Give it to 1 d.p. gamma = -31.8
